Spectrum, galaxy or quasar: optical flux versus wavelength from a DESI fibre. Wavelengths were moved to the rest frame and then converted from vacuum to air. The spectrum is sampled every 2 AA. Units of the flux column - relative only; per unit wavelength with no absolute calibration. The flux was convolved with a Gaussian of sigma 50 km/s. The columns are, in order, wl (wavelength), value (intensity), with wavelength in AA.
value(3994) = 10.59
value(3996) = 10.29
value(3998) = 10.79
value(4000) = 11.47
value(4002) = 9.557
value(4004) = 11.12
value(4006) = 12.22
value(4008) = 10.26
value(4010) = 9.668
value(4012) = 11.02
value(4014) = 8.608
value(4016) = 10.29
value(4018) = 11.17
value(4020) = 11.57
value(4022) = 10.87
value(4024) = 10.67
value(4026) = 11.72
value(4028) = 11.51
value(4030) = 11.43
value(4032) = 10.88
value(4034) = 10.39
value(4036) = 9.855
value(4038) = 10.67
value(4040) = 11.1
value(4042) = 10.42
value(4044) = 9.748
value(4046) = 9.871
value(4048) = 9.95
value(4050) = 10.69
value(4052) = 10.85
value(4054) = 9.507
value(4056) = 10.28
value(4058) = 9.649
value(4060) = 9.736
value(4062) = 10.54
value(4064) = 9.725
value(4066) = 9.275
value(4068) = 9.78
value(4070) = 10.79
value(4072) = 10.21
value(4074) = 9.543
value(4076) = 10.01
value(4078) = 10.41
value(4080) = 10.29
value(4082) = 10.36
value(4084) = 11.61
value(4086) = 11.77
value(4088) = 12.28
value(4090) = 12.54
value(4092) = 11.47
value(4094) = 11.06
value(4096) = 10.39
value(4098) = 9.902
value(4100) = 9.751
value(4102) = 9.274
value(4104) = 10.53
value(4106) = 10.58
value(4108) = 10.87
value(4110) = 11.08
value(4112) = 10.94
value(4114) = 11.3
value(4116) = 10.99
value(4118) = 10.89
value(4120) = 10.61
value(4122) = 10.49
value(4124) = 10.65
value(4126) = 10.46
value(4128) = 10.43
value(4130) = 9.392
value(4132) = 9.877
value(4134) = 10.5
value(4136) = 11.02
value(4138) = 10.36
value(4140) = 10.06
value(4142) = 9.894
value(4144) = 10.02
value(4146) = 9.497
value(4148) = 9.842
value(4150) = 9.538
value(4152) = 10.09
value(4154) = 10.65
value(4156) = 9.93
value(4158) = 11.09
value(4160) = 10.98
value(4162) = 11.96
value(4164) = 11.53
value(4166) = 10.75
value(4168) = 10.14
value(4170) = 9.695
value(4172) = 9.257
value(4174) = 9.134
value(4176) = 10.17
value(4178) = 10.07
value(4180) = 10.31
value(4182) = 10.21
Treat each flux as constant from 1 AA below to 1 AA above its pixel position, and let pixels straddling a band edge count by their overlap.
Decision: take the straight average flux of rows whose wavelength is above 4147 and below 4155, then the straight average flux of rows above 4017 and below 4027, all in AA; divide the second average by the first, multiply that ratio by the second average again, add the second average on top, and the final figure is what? 23.7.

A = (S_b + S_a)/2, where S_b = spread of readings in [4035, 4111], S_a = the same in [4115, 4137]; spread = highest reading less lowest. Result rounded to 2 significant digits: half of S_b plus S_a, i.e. 2.4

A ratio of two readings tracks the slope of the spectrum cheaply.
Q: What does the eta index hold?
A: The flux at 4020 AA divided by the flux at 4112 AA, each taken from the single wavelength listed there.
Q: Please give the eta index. 1.06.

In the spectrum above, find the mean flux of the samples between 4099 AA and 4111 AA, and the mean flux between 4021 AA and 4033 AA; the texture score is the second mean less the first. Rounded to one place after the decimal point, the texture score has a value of 0.8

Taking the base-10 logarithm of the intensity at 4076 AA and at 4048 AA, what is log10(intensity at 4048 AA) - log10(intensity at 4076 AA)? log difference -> -0.003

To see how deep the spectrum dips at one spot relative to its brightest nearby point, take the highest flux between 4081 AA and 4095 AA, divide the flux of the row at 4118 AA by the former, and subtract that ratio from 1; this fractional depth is 0.13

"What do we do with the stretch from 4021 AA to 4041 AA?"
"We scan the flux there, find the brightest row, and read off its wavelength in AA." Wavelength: 4026 AA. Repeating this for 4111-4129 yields 4114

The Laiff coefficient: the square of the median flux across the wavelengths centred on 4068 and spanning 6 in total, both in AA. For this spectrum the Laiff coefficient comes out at 96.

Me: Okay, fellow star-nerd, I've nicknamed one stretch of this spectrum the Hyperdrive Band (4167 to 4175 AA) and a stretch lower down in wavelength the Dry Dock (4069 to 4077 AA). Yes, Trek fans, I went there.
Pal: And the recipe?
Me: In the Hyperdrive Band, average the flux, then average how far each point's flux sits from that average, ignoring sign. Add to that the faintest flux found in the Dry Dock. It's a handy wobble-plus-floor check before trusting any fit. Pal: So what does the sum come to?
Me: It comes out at 9.9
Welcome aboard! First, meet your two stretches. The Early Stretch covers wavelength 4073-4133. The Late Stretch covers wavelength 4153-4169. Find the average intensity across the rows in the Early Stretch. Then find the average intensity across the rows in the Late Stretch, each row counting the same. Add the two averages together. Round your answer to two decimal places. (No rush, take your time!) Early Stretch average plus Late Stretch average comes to 21.54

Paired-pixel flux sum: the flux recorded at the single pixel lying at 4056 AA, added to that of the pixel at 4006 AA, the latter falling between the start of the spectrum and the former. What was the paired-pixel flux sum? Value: 22.5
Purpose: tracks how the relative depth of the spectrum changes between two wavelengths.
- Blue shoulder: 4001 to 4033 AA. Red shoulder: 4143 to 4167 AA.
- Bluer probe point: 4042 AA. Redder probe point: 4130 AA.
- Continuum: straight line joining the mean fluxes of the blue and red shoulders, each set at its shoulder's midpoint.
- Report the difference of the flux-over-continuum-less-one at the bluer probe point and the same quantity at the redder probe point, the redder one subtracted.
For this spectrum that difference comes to 0.08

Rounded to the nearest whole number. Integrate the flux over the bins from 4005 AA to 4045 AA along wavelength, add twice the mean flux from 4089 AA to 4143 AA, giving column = 449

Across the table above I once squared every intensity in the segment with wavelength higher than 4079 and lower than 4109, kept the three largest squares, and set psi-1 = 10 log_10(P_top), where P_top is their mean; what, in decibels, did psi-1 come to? 21.7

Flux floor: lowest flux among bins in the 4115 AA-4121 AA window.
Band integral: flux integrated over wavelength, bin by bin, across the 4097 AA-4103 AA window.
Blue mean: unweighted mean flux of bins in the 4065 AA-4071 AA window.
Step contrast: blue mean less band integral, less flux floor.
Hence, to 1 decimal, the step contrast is -58.5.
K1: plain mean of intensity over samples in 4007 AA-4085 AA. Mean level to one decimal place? 10.4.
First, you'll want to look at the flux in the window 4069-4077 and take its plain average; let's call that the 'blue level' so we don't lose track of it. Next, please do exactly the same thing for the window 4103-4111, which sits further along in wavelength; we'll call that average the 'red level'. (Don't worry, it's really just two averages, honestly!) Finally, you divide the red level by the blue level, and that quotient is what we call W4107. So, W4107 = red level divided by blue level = 1.06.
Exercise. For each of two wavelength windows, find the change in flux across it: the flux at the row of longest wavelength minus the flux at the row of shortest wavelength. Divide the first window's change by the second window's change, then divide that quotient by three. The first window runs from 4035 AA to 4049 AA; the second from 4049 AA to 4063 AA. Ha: -0.21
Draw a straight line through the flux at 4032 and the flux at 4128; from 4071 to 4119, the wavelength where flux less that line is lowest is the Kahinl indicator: 4102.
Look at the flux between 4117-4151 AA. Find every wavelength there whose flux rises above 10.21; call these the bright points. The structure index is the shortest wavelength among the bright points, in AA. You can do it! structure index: 4118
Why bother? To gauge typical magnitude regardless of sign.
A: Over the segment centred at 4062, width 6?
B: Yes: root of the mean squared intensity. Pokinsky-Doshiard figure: 10.0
